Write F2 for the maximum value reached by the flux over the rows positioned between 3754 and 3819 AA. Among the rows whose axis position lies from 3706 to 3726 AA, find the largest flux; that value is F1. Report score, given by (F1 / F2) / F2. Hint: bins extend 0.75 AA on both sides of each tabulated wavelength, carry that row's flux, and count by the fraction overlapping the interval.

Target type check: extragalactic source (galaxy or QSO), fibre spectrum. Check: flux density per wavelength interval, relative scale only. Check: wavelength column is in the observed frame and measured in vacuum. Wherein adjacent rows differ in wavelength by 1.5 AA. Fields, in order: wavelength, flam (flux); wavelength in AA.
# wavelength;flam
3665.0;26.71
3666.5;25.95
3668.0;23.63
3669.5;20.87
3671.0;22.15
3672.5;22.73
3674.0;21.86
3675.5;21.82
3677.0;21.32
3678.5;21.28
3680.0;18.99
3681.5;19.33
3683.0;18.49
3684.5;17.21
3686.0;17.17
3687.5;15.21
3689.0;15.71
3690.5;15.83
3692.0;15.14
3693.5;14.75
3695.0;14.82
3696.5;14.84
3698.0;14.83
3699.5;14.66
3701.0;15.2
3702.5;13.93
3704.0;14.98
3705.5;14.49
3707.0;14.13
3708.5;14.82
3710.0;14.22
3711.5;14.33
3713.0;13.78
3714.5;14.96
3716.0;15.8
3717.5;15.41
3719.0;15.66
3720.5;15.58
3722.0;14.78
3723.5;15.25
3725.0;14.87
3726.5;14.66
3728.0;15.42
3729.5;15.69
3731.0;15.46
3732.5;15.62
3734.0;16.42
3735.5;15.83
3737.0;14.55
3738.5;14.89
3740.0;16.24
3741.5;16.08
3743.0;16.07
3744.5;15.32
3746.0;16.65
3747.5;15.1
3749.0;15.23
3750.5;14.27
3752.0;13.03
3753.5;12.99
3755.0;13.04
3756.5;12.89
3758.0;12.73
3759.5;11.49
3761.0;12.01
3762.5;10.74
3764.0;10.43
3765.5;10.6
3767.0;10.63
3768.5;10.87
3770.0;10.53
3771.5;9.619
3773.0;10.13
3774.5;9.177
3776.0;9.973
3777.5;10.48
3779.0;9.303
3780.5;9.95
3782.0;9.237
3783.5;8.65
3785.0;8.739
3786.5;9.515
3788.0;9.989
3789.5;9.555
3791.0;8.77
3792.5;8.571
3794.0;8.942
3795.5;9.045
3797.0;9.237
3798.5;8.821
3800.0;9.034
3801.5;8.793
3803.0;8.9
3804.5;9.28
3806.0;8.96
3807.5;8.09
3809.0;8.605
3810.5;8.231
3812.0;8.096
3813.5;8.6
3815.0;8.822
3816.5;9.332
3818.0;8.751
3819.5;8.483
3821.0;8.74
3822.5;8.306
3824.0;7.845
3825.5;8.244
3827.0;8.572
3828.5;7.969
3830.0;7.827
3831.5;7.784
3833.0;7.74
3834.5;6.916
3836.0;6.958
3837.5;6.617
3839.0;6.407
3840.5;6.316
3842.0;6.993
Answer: 0.09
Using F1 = 15.8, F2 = 13.04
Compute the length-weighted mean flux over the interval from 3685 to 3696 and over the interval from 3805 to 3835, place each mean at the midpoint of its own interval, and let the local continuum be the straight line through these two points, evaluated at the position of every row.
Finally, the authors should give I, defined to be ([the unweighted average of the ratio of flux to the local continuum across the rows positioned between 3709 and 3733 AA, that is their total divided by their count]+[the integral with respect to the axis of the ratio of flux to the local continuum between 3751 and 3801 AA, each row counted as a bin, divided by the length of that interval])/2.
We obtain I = 1.022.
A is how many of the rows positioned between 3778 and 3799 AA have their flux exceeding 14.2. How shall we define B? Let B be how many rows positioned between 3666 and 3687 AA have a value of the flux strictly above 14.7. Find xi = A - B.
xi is -14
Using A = 0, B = 14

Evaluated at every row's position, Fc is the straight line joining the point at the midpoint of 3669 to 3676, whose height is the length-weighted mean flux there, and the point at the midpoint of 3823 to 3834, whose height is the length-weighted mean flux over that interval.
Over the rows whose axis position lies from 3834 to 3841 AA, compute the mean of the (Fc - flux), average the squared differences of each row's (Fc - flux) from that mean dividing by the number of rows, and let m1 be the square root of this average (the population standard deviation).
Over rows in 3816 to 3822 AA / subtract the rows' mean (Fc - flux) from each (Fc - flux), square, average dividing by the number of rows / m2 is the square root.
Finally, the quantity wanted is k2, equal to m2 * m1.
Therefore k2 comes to 0.02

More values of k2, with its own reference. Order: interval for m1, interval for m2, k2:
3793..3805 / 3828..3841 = 0.11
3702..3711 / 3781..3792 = 0.27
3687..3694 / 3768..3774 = 0.12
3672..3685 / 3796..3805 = 0.44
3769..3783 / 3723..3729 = 0.17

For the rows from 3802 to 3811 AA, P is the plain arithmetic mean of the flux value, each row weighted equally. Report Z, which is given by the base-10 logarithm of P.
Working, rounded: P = 8.7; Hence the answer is 0.94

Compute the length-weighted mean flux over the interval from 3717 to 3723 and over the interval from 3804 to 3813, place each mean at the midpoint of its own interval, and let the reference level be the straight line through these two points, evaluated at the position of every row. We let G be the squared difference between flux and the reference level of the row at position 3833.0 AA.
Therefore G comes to 1.2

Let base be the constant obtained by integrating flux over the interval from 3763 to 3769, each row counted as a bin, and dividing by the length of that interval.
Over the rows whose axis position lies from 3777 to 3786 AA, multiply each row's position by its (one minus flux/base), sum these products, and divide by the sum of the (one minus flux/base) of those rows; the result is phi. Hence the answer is 3782.4 AA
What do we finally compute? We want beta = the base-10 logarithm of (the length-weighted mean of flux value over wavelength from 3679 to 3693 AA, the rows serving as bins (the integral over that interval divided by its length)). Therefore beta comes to 1.23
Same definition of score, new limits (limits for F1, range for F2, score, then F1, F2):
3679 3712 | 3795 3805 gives 0.22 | 19.33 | 9.28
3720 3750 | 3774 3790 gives 0.15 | 16.65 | 10.48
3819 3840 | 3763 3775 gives 0.07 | 8.74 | 10.87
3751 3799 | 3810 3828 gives 0.15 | 13.04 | 9.332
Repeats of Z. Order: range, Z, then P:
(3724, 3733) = 1.18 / 15.3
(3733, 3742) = 1.20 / 15.7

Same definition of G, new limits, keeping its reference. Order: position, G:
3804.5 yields 0.2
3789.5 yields 0.2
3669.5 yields 2.6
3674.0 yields 8.8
